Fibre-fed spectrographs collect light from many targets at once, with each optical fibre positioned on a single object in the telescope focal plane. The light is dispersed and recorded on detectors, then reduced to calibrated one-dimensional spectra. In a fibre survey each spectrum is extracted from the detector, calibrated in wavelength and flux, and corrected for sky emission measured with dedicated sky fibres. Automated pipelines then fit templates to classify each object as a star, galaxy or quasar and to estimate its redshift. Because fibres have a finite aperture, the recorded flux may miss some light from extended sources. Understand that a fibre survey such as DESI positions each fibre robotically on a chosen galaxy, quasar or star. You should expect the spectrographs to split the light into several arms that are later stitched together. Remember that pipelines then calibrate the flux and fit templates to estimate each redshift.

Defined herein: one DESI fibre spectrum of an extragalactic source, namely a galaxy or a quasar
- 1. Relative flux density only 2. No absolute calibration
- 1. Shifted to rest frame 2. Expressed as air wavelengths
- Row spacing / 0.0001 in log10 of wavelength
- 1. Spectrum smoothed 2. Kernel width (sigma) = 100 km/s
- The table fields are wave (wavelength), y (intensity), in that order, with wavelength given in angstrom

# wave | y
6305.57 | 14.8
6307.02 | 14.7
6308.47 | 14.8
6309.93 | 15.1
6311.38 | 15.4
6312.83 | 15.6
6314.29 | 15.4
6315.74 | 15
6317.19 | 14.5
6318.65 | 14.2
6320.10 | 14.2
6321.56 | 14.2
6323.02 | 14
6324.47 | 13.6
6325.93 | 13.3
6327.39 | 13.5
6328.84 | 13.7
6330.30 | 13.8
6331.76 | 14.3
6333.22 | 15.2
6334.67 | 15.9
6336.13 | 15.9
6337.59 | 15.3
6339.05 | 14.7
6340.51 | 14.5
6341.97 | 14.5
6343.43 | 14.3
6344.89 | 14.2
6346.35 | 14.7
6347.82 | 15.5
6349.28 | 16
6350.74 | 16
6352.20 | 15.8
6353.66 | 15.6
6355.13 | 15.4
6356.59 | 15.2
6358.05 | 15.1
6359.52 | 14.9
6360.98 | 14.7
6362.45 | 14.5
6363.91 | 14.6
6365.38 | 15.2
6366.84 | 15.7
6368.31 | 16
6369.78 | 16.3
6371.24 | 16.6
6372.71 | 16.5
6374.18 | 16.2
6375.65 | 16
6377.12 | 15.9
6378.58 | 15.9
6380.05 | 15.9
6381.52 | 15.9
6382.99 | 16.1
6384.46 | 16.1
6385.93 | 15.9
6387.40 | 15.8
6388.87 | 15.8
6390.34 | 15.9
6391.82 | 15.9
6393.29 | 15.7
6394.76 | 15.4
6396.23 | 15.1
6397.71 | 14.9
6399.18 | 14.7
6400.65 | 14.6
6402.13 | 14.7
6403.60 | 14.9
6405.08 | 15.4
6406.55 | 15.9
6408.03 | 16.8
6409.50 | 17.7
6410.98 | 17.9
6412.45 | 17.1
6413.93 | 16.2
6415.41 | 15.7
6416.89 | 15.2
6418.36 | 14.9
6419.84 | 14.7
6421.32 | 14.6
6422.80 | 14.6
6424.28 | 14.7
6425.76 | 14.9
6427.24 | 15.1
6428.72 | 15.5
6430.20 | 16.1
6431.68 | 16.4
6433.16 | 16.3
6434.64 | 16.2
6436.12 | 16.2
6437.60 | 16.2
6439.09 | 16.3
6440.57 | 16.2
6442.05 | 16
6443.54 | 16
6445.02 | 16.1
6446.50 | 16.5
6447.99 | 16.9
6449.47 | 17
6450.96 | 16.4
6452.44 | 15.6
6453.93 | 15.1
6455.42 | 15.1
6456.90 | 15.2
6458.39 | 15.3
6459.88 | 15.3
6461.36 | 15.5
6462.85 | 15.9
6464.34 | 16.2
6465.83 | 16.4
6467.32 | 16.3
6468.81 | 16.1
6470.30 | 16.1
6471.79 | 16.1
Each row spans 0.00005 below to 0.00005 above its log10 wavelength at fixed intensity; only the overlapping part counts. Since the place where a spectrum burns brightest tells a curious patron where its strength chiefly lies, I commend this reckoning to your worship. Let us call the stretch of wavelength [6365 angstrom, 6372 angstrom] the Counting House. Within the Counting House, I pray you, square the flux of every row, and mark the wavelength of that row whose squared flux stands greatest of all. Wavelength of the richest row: 6371.24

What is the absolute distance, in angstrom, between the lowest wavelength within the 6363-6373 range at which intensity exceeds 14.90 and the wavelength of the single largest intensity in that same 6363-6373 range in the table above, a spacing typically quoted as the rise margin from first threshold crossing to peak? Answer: 5.9 angstrom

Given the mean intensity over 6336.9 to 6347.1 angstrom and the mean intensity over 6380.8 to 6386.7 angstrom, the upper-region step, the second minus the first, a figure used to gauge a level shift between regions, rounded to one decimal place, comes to 1.4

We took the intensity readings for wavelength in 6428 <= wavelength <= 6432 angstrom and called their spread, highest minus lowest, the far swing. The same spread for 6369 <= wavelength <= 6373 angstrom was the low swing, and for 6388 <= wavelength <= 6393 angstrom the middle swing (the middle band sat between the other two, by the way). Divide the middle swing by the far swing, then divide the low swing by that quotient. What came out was 2.7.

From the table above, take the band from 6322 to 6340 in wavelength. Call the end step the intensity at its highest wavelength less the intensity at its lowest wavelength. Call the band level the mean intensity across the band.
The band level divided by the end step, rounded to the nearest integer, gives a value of 21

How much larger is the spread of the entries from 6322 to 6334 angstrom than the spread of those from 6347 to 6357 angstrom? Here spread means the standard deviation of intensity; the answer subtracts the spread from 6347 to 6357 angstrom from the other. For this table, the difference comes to 0.3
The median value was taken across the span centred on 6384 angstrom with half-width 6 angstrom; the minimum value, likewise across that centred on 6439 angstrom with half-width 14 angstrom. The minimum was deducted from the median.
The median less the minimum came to 1.0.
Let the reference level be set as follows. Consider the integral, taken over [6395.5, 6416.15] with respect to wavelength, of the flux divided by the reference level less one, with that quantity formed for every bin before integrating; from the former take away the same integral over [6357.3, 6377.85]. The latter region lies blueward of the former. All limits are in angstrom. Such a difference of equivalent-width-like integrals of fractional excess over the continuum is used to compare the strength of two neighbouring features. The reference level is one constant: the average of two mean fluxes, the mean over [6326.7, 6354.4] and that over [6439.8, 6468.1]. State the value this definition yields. 0.33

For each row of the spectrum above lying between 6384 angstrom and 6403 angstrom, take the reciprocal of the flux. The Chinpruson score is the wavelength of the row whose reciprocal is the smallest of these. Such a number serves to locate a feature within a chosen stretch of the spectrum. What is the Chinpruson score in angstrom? 6384.46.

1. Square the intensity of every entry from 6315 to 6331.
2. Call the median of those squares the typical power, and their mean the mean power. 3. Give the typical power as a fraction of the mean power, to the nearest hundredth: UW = 1.00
